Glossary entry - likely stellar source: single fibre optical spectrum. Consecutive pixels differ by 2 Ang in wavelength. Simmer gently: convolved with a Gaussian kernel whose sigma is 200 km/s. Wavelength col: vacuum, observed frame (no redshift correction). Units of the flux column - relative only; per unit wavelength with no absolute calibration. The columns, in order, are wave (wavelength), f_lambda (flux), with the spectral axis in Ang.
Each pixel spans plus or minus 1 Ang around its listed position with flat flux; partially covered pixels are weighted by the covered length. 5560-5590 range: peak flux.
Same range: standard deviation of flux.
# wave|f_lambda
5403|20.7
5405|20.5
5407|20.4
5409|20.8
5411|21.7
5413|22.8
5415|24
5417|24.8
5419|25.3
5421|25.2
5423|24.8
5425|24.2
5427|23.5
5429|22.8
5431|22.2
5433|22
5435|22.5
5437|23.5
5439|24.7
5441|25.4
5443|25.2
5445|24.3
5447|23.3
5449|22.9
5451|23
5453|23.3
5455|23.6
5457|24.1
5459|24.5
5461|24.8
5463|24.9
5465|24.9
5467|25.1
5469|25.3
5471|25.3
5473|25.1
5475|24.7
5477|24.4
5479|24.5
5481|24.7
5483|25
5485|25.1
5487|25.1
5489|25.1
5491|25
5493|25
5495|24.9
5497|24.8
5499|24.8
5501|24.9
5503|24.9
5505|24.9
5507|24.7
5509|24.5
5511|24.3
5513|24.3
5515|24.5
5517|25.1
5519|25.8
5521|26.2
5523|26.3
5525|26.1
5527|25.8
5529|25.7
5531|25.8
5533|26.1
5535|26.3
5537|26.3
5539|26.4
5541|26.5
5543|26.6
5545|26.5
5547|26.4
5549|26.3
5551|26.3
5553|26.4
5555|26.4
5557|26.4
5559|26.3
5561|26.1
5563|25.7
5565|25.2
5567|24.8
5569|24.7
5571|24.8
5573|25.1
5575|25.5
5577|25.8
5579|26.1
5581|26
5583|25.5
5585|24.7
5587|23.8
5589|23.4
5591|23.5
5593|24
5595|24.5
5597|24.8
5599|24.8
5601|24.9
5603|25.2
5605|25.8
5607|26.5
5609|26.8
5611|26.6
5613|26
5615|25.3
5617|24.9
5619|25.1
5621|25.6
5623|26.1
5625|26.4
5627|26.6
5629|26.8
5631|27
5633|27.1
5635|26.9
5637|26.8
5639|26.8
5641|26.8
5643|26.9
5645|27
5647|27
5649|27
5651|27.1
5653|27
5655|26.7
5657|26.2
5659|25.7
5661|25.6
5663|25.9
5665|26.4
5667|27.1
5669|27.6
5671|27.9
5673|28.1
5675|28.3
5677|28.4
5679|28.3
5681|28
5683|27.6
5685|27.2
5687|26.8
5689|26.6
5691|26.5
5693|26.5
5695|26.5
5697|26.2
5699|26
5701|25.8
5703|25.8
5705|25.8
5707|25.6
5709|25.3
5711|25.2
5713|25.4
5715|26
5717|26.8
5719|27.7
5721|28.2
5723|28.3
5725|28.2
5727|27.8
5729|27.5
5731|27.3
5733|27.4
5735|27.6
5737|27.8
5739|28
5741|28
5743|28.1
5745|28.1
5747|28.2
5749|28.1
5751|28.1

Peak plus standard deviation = 26.9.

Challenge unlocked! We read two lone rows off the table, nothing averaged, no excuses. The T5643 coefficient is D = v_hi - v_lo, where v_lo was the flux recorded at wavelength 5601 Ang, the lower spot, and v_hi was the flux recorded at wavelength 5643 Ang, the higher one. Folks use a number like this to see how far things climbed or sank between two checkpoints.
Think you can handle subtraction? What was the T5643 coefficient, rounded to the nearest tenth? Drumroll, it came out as 2.0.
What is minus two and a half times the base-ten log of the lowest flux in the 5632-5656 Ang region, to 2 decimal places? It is -3.57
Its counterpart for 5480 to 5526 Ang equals -3.46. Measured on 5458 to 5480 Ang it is -3.47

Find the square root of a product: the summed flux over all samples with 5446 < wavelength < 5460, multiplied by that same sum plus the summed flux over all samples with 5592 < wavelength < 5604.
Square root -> 227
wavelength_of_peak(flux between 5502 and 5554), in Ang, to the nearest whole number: 5543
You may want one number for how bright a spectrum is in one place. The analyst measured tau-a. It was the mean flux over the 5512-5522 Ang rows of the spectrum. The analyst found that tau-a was 25.2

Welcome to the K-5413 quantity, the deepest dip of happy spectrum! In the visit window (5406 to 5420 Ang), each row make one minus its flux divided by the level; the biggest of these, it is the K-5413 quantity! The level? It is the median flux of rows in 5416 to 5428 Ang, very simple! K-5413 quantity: 0.18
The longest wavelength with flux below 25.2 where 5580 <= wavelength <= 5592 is 5591 Ang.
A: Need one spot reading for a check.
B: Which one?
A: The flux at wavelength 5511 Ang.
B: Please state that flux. 24.3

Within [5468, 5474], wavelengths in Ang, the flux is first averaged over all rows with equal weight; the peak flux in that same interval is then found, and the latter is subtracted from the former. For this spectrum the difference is -0.1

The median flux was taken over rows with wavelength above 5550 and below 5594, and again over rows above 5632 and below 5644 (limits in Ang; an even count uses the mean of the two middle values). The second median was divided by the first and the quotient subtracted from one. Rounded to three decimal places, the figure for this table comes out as -0.053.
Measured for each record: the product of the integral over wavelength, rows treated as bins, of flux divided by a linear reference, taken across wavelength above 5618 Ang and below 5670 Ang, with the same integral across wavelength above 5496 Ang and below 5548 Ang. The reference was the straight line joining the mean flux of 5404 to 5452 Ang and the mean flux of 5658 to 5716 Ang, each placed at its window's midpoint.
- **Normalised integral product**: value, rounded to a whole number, 2873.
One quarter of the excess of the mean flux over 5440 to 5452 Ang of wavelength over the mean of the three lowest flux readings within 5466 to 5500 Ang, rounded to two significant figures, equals -0.13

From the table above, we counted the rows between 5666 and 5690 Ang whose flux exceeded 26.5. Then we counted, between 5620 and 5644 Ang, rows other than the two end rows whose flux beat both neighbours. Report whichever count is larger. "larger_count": 12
